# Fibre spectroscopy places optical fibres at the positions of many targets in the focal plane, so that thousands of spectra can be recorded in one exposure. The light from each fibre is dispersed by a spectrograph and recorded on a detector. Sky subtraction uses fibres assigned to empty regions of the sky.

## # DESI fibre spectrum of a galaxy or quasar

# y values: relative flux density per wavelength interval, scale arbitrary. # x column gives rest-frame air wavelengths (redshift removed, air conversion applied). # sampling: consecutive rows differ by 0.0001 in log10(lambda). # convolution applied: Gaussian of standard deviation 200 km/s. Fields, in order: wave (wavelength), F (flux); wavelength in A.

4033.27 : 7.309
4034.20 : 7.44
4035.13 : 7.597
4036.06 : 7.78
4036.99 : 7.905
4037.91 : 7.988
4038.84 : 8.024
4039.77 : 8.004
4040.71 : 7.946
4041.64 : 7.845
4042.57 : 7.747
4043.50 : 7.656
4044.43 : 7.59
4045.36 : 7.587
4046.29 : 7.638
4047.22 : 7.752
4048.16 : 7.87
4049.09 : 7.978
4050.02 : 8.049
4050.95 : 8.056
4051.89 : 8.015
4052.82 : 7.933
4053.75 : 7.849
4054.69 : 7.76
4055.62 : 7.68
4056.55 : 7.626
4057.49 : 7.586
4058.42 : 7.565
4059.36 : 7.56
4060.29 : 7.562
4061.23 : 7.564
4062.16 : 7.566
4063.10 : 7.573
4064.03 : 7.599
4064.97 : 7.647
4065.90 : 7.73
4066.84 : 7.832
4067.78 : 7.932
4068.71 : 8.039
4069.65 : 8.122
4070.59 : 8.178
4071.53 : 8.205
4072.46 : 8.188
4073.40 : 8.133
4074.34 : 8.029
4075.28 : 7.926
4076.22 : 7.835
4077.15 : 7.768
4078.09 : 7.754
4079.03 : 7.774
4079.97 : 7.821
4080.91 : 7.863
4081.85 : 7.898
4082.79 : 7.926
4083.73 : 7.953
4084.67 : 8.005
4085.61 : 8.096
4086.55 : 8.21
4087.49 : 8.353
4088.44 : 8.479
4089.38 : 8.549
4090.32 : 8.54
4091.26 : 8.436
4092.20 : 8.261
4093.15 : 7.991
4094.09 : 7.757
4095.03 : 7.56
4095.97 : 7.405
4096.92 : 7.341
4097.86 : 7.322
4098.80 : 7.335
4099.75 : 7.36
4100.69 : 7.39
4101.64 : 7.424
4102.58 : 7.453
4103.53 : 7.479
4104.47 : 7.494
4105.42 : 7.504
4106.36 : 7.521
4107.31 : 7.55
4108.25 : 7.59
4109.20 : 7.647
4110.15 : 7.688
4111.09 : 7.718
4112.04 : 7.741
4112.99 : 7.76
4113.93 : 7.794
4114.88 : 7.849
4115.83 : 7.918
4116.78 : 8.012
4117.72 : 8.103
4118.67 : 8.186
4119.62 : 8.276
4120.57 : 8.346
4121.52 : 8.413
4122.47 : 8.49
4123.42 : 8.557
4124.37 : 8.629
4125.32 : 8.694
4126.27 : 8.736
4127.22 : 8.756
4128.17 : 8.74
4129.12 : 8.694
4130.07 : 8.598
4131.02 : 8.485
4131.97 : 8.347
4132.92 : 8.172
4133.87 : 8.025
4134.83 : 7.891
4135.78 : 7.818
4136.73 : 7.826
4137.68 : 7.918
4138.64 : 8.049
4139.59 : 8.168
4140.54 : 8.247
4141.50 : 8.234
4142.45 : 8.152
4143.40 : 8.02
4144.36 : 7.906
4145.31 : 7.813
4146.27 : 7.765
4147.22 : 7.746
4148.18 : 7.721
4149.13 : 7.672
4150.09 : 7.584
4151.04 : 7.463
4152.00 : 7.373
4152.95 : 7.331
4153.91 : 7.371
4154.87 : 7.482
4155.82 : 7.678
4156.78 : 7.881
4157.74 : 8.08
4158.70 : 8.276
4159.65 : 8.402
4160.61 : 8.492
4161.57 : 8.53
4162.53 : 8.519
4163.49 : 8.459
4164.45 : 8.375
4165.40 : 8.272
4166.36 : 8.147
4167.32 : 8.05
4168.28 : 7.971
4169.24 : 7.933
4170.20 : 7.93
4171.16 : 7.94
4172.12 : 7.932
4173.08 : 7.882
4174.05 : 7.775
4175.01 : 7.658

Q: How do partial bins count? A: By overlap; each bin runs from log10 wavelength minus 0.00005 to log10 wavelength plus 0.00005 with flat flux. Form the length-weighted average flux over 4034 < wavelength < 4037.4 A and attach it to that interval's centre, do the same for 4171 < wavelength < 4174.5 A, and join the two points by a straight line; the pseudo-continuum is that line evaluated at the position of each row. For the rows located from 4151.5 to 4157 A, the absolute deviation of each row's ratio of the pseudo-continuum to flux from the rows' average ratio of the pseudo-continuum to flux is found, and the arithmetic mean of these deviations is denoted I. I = 0.023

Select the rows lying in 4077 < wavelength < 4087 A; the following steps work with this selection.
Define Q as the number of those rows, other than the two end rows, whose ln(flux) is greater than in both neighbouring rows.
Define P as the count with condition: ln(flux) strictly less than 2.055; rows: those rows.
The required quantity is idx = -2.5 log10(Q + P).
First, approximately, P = 3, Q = 0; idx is -1.2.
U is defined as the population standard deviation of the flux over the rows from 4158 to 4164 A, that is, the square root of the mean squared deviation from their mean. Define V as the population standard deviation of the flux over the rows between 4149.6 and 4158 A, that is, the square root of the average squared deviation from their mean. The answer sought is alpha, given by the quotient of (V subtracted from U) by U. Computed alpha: -1.8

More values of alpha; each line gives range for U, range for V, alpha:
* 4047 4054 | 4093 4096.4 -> -1.2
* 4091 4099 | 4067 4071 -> 0.8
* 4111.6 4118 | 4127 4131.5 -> 0.2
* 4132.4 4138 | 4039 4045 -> -0.2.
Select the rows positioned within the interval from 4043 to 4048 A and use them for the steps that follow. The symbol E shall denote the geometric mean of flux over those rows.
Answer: 7.6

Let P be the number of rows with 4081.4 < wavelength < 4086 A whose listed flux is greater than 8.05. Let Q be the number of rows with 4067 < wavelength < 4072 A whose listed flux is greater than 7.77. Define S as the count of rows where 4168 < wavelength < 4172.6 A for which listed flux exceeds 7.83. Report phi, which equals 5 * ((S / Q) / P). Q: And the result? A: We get 5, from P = 1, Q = 5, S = 5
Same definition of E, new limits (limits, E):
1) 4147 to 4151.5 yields 7.6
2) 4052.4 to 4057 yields 7.8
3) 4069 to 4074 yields 8.2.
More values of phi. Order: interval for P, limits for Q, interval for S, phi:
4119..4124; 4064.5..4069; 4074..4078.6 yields 1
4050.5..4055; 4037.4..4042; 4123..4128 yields 5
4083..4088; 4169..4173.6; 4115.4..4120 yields 2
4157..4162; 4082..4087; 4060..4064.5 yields 0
